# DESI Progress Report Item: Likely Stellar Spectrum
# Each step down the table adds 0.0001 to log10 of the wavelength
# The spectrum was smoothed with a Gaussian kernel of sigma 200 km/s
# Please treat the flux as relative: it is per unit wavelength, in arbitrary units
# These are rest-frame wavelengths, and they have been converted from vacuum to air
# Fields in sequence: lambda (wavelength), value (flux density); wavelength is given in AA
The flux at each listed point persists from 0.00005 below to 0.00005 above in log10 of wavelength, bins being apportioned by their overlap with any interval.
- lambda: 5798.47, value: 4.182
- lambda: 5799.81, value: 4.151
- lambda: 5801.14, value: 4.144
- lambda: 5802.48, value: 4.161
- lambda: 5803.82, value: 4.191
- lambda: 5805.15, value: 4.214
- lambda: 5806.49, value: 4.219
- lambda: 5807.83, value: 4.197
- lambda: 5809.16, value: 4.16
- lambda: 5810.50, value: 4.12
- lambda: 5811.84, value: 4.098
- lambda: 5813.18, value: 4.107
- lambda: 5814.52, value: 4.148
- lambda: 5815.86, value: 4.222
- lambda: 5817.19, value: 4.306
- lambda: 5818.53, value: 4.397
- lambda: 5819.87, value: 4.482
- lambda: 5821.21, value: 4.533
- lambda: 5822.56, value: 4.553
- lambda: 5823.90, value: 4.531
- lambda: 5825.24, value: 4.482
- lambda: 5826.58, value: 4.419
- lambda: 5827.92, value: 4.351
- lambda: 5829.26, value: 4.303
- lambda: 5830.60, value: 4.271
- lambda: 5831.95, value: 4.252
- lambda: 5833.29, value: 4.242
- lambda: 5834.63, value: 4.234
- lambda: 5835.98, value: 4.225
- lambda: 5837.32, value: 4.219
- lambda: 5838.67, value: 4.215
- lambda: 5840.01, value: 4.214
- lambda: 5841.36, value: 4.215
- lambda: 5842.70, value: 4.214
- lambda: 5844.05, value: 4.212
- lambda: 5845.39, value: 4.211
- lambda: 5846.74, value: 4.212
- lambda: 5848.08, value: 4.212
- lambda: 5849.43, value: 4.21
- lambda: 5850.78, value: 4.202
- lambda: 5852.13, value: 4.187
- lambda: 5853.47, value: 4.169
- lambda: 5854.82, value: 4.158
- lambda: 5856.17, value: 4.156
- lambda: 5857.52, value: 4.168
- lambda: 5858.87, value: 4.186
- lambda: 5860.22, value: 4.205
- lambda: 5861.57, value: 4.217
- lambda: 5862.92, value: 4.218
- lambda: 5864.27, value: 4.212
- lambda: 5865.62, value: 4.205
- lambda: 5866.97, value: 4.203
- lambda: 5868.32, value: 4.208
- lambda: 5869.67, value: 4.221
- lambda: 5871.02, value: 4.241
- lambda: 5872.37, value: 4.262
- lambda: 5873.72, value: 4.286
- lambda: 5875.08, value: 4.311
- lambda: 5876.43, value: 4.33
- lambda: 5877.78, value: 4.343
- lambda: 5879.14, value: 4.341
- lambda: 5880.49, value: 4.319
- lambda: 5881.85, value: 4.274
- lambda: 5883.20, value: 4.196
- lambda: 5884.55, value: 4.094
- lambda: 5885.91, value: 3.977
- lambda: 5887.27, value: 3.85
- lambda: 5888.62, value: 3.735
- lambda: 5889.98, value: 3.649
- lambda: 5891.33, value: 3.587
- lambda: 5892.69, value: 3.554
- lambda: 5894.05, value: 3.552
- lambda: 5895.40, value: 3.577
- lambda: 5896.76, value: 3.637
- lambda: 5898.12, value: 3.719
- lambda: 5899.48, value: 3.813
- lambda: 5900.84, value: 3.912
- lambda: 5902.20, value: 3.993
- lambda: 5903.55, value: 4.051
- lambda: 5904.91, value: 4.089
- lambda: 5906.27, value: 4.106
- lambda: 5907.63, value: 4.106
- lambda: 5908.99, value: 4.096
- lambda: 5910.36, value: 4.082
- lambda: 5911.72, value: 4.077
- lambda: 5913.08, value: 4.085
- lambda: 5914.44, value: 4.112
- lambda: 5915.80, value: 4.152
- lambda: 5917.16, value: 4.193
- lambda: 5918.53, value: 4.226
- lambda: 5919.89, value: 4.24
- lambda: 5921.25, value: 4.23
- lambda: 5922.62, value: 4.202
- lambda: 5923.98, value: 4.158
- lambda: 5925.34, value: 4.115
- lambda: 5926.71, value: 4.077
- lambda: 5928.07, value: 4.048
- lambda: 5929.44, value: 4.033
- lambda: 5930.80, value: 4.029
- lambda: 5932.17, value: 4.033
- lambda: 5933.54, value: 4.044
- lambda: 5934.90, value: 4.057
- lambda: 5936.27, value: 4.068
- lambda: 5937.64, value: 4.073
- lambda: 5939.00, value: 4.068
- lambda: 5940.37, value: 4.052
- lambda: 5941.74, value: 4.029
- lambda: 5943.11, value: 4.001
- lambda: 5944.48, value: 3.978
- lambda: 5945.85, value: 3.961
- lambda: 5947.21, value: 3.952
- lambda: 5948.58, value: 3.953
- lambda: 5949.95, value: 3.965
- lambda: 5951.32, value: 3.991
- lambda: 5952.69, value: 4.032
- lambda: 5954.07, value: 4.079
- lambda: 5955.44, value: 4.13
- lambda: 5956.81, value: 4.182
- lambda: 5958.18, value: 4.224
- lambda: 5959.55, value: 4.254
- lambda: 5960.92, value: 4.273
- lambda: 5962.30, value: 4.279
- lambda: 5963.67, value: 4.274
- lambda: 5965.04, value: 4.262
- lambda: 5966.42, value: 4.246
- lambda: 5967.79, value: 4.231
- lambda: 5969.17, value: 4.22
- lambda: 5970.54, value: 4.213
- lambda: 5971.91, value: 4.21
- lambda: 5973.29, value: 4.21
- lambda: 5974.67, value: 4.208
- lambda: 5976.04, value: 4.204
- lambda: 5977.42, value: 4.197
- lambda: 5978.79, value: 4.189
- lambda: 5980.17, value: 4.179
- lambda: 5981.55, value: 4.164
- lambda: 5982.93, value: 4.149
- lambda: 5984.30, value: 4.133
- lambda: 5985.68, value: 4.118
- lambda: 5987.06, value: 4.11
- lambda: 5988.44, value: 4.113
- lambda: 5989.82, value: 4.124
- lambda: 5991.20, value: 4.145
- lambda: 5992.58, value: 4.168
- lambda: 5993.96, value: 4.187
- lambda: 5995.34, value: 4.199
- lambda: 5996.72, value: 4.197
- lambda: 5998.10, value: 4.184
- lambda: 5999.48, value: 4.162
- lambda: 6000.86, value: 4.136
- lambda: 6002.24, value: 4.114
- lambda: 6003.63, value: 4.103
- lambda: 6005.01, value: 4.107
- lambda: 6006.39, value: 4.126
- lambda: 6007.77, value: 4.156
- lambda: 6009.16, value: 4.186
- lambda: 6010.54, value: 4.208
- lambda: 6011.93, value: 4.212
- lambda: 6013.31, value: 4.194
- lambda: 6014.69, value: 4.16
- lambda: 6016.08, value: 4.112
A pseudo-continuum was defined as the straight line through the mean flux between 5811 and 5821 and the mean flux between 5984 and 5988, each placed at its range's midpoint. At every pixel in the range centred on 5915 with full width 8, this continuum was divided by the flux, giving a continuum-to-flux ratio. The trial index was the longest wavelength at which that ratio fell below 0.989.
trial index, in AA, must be 5918.53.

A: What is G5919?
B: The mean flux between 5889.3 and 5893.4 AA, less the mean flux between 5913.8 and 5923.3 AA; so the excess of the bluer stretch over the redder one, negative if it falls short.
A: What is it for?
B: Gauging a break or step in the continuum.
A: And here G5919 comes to -0.60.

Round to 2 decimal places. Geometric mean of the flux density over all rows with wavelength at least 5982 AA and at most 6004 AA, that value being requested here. 4.15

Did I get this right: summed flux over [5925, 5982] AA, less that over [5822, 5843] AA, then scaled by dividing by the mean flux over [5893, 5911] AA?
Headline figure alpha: 27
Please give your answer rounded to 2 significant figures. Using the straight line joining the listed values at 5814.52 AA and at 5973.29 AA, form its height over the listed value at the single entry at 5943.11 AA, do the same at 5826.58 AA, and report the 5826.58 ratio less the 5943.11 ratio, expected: -0.11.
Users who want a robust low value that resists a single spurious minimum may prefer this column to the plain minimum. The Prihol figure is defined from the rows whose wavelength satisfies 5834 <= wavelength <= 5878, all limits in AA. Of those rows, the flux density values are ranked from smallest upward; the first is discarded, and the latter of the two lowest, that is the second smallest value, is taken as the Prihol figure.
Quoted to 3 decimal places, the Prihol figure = 4.158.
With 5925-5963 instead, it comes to 3.953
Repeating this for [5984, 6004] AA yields 4.110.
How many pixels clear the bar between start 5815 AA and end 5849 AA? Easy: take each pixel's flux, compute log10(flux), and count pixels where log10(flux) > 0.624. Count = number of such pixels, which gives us 25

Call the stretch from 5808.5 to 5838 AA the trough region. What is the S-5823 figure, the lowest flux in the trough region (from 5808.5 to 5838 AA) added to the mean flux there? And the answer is 8.40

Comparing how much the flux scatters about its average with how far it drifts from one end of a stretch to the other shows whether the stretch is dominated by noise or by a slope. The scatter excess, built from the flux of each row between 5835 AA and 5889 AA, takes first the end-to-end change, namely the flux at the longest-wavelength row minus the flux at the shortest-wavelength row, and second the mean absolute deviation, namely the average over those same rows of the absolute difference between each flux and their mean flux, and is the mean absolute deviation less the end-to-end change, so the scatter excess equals 0.55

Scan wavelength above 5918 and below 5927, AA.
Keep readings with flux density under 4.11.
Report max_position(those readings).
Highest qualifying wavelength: 5926.71 AA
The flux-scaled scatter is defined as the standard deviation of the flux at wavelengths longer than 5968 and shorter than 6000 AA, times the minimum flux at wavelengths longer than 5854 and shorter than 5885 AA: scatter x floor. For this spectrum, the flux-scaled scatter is 0.14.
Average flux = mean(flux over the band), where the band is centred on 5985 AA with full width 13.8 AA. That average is 4.14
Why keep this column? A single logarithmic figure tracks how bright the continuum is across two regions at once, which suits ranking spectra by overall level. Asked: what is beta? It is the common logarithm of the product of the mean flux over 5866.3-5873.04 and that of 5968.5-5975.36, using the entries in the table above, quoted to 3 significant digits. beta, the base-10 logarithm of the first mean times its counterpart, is 1.25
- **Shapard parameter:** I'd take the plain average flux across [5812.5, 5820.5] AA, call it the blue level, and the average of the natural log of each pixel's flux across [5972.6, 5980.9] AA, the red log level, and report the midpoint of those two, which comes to 2.86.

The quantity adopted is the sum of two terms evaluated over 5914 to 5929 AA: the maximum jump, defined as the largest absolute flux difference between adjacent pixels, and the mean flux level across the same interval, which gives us 4.20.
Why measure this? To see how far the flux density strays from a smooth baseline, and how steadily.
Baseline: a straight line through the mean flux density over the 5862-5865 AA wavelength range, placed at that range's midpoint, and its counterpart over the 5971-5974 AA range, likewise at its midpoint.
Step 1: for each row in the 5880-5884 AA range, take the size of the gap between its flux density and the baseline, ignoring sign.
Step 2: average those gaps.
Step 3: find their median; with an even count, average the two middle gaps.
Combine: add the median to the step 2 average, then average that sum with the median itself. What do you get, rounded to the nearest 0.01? 0.09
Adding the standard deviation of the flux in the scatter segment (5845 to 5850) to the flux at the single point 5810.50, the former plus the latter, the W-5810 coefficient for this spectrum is 4.12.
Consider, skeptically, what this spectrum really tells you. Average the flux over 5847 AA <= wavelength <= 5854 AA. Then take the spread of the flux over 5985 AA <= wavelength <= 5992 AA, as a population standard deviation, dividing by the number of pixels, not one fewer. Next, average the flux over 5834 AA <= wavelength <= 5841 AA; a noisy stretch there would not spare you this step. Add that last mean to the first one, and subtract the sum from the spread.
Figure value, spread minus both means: -8.40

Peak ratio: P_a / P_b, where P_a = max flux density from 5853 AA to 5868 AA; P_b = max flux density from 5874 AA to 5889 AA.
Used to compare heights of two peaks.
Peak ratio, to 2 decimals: 0.97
